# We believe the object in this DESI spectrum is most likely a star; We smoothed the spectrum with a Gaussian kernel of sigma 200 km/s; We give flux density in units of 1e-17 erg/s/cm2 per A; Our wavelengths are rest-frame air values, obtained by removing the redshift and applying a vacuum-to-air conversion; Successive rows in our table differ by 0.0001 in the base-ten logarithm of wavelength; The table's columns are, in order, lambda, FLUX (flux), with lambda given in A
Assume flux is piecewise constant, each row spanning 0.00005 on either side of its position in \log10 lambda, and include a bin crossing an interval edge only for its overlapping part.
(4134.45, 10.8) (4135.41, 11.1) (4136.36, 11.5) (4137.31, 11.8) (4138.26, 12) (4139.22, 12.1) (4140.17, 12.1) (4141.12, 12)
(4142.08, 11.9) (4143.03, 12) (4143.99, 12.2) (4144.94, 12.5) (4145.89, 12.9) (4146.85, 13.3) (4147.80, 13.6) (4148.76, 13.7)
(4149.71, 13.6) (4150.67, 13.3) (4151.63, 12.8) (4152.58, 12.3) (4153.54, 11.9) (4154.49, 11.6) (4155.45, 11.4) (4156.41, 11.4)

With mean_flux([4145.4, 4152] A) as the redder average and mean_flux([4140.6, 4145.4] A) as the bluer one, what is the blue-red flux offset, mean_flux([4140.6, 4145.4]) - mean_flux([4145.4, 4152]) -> -1.2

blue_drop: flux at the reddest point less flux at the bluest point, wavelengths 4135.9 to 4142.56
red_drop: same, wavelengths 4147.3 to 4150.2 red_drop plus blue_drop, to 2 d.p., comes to 0.40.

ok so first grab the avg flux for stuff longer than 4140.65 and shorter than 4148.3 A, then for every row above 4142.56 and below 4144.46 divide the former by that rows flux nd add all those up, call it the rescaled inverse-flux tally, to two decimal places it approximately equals 2.07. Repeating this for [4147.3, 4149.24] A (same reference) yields 1.84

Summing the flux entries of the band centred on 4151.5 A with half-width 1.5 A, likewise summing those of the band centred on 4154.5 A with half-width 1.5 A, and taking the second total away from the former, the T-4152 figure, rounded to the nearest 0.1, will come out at 3.5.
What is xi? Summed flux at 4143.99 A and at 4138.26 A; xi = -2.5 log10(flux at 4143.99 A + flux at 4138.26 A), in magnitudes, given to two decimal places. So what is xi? -3.46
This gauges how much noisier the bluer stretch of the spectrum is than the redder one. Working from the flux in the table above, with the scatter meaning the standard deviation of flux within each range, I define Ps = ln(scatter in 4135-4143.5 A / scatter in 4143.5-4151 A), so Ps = -0.5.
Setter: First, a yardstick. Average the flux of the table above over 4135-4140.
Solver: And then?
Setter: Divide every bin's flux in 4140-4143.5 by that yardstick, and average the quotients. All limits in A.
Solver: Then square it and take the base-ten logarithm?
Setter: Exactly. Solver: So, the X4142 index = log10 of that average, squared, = 0.02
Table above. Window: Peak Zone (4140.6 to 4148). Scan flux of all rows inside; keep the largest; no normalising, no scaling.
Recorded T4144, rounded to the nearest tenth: 13.6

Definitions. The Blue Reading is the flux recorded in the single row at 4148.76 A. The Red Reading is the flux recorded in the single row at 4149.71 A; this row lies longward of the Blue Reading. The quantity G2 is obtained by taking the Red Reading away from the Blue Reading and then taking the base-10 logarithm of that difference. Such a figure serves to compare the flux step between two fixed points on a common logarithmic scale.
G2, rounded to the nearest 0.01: -1.00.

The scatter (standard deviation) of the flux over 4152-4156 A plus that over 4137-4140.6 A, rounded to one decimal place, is 0.5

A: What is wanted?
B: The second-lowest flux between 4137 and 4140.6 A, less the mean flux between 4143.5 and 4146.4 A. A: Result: -0.53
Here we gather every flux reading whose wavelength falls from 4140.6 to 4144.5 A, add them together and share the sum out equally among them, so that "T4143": 12.0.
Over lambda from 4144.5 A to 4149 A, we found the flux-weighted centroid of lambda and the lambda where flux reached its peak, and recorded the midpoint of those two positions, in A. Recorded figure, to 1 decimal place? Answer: 4147.8 A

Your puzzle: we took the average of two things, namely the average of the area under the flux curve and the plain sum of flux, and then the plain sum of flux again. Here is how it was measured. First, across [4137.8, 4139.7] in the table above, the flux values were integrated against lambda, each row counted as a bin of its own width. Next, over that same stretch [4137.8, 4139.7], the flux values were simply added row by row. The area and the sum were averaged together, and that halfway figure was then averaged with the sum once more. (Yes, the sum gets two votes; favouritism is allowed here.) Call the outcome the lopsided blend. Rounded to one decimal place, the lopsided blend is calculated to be 23.8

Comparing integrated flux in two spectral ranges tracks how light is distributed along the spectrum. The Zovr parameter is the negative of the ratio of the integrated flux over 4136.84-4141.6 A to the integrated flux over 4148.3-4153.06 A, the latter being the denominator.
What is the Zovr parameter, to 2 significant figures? -0.91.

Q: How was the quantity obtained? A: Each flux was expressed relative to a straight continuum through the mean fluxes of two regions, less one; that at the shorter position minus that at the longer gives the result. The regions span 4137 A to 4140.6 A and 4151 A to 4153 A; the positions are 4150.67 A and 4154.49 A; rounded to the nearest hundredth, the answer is 0.15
